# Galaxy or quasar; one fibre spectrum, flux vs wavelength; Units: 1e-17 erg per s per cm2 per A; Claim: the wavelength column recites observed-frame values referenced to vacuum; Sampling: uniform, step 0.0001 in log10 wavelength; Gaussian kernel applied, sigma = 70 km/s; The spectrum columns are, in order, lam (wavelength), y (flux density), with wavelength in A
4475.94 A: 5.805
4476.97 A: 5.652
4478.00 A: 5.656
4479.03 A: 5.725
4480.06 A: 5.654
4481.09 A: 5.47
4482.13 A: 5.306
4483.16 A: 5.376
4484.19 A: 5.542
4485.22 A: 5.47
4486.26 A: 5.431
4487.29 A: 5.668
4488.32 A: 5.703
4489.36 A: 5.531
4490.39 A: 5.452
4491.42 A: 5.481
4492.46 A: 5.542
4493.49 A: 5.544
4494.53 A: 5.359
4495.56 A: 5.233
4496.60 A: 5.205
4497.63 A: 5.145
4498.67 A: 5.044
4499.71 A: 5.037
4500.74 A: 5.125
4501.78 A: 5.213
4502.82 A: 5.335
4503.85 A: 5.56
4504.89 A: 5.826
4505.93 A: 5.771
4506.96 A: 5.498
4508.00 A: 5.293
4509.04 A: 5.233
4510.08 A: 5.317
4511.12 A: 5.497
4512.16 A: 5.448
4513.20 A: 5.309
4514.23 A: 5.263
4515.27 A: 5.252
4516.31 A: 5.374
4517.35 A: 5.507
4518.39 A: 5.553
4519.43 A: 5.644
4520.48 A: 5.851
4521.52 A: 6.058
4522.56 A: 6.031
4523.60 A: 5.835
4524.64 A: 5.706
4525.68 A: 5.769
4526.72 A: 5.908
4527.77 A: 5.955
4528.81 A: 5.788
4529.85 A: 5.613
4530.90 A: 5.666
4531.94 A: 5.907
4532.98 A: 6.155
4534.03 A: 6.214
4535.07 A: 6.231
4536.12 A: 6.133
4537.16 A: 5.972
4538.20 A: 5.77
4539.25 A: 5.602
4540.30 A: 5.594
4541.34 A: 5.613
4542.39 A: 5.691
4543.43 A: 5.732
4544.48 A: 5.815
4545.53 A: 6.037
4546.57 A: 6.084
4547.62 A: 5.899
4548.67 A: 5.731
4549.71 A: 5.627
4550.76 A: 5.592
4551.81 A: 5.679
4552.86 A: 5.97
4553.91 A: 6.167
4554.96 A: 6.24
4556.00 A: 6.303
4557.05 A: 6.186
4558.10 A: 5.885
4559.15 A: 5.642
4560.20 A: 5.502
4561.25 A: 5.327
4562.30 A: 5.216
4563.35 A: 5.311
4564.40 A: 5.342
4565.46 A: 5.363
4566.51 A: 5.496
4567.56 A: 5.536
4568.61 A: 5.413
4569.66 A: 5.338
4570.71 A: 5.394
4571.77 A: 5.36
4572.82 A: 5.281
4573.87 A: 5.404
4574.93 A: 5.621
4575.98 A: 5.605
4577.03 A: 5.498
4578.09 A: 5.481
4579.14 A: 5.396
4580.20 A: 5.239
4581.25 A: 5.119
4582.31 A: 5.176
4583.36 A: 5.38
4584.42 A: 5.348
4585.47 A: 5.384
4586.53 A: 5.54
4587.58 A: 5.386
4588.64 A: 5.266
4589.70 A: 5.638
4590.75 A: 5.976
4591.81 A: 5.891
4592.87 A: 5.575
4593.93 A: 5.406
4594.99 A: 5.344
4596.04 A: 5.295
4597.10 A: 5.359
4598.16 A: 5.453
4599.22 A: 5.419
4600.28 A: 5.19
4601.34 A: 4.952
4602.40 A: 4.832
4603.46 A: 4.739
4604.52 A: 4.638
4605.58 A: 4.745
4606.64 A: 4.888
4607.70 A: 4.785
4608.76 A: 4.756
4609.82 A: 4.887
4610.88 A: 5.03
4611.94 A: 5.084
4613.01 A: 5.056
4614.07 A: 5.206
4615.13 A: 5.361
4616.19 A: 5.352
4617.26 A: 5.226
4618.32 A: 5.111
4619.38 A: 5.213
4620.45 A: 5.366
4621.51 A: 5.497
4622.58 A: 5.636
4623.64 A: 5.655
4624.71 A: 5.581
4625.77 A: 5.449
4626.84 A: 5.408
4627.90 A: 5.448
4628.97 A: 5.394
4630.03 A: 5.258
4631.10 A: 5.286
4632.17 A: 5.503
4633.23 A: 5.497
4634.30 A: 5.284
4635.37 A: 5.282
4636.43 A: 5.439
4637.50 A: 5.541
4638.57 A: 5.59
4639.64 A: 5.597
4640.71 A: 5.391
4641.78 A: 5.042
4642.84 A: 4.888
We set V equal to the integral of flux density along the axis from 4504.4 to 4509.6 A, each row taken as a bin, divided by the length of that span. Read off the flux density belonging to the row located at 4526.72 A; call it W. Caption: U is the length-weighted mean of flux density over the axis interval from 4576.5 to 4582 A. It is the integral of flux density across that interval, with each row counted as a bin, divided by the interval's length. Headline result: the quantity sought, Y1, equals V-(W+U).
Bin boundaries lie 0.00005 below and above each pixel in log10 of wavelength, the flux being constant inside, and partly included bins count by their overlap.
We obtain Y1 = -5.7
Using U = 5.3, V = 5.52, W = 5.908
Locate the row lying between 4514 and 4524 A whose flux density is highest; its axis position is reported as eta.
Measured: 4521.52 A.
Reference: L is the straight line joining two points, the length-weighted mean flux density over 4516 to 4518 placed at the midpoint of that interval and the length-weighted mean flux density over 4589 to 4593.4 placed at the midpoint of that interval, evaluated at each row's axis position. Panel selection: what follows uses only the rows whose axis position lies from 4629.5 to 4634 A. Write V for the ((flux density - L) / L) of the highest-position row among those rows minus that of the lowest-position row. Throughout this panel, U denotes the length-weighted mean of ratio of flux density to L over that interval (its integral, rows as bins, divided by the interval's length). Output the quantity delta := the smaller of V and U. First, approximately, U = 0.91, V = 0.04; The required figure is 0.04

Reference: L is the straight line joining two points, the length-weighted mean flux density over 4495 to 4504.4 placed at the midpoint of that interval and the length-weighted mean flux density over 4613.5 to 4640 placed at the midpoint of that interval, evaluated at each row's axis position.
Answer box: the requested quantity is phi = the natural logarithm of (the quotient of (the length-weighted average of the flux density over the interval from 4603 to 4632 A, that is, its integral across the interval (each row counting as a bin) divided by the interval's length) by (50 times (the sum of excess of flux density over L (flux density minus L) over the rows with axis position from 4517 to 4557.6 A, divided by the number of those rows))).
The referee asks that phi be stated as -1.7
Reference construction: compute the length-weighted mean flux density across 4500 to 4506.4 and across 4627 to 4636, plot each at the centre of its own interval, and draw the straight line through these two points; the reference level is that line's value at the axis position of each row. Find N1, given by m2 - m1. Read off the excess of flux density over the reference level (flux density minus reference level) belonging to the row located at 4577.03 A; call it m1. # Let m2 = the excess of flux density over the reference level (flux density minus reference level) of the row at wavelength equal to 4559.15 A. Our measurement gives 0.1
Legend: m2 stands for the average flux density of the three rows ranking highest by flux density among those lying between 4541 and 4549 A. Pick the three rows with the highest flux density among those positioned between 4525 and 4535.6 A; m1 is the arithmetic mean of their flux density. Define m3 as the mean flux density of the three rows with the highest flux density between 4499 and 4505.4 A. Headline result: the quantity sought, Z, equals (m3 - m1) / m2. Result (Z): -0.10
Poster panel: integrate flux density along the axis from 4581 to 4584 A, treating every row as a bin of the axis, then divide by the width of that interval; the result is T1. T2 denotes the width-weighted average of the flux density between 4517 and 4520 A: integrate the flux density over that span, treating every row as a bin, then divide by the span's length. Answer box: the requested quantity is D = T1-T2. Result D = -0.3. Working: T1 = 5.23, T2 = 5.6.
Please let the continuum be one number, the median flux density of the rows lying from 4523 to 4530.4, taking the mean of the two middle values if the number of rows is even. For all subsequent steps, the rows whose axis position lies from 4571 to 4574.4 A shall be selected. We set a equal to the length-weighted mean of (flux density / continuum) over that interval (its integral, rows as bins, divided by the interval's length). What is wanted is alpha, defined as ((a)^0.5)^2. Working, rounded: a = 0.92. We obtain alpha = 0.92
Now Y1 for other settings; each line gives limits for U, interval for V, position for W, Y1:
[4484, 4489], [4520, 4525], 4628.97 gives -5.0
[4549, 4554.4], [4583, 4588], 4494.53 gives -5.7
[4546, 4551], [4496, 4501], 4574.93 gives -6.3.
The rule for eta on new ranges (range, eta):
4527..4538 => 4535.07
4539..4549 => 4546.57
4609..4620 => 4615.13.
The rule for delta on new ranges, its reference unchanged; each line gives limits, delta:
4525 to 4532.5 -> 0.02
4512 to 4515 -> -0.04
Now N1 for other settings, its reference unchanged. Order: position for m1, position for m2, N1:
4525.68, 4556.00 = 0.6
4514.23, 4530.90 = 0.4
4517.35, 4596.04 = -0.2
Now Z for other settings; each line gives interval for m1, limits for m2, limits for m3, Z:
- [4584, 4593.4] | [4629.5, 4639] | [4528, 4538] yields 0.07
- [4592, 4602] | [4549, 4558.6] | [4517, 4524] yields 0.08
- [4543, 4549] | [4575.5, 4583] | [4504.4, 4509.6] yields -0.06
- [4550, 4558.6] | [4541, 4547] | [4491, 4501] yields -0.12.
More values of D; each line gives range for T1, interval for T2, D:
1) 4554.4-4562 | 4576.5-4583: 0.5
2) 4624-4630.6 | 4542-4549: -0.4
